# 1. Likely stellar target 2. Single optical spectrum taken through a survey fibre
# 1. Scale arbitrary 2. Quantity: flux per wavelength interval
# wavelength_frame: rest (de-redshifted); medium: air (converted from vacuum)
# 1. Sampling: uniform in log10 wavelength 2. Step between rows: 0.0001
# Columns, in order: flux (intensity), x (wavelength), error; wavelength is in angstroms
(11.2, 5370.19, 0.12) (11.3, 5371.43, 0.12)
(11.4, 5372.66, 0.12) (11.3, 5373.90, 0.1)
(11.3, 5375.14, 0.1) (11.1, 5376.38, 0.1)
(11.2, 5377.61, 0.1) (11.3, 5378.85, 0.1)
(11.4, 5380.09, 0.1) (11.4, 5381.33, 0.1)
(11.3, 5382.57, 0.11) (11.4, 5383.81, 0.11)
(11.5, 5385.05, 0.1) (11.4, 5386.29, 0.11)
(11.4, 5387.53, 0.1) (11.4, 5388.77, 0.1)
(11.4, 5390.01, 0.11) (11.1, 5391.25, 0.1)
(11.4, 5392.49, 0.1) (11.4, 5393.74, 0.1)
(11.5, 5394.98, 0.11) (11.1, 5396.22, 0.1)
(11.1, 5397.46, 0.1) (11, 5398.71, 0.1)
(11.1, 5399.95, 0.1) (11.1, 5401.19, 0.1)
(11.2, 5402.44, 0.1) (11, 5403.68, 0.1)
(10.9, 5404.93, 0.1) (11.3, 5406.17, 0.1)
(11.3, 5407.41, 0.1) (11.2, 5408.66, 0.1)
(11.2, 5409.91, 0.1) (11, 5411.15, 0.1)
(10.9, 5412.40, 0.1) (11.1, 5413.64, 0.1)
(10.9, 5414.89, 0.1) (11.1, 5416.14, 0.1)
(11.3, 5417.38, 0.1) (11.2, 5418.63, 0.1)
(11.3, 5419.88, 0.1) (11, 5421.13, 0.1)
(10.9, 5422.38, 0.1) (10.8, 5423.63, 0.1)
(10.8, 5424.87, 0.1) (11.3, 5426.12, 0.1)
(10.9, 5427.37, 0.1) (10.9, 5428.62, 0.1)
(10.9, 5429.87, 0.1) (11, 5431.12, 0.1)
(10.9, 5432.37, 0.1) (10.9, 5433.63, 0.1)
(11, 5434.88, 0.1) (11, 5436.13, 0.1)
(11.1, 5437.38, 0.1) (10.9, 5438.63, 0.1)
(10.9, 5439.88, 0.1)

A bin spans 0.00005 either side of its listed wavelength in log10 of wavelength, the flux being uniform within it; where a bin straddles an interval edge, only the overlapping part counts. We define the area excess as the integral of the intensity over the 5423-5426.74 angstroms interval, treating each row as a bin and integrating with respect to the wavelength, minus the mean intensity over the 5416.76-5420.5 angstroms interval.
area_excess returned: 29.8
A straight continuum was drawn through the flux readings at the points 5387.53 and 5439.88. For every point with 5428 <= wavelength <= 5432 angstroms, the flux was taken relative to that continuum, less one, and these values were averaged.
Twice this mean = -0.01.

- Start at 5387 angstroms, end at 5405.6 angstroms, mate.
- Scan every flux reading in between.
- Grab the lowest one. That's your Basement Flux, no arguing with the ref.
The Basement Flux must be 10.9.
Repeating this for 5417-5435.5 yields 10.8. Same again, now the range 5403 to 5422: 10.9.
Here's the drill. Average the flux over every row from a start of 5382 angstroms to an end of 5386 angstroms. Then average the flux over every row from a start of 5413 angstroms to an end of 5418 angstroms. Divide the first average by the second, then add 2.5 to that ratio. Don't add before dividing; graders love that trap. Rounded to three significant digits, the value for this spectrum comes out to 3.53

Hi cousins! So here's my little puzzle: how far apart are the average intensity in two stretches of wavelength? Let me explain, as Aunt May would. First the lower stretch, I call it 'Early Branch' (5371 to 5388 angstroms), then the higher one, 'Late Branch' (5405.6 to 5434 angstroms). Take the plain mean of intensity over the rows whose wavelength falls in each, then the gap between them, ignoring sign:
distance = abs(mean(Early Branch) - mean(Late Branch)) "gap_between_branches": 0.29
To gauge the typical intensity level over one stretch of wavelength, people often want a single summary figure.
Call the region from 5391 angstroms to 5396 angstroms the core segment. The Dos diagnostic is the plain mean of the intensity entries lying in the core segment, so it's 11.3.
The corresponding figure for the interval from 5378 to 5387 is 11.4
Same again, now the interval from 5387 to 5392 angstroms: 11.3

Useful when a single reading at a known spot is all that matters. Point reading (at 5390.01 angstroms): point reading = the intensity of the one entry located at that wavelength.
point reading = 11.4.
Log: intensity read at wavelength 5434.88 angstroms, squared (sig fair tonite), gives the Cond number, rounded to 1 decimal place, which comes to 121.0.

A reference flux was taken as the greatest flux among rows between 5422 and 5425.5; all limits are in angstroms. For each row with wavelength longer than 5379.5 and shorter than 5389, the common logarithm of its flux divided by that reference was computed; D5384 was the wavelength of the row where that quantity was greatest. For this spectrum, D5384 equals 5385.05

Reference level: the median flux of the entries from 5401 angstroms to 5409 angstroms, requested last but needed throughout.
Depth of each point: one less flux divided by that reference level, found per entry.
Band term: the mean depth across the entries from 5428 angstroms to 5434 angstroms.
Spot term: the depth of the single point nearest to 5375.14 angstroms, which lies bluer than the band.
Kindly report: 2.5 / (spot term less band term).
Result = -74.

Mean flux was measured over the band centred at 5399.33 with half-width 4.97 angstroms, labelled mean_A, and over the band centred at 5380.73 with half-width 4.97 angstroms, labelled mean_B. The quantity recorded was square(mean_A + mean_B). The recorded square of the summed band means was 505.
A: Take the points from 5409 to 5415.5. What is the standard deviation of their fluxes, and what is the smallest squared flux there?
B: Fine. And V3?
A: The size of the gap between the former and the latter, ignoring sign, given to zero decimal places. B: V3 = 119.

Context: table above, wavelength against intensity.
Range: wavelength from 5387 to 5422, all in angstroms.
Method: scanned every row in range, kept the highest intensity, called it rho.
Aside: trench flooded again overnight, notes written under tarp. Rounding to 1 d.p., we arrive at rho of 11.5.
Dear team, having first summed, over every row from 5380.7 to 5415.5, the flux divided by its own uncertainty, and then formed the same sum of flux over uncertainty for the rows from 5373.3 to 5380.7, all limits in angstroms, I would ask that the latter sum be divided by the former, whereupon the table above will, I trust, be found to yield 0.2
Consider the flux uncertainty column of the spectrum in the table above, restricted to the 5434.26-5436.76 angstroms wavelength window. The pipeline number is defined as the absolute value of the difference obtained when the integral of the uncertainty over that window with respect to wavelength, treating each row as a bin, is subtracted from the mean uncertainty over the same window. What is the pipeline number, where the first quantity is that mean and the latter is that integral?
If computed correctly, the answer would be 0.150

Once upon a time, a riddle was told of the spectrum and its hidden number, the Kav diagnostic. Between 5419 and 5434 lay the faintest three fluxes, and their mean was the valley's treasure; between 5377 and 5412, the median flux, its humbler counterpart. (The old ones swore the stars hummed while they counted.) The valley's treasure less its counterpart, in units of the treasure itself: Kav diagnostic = -0.0431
